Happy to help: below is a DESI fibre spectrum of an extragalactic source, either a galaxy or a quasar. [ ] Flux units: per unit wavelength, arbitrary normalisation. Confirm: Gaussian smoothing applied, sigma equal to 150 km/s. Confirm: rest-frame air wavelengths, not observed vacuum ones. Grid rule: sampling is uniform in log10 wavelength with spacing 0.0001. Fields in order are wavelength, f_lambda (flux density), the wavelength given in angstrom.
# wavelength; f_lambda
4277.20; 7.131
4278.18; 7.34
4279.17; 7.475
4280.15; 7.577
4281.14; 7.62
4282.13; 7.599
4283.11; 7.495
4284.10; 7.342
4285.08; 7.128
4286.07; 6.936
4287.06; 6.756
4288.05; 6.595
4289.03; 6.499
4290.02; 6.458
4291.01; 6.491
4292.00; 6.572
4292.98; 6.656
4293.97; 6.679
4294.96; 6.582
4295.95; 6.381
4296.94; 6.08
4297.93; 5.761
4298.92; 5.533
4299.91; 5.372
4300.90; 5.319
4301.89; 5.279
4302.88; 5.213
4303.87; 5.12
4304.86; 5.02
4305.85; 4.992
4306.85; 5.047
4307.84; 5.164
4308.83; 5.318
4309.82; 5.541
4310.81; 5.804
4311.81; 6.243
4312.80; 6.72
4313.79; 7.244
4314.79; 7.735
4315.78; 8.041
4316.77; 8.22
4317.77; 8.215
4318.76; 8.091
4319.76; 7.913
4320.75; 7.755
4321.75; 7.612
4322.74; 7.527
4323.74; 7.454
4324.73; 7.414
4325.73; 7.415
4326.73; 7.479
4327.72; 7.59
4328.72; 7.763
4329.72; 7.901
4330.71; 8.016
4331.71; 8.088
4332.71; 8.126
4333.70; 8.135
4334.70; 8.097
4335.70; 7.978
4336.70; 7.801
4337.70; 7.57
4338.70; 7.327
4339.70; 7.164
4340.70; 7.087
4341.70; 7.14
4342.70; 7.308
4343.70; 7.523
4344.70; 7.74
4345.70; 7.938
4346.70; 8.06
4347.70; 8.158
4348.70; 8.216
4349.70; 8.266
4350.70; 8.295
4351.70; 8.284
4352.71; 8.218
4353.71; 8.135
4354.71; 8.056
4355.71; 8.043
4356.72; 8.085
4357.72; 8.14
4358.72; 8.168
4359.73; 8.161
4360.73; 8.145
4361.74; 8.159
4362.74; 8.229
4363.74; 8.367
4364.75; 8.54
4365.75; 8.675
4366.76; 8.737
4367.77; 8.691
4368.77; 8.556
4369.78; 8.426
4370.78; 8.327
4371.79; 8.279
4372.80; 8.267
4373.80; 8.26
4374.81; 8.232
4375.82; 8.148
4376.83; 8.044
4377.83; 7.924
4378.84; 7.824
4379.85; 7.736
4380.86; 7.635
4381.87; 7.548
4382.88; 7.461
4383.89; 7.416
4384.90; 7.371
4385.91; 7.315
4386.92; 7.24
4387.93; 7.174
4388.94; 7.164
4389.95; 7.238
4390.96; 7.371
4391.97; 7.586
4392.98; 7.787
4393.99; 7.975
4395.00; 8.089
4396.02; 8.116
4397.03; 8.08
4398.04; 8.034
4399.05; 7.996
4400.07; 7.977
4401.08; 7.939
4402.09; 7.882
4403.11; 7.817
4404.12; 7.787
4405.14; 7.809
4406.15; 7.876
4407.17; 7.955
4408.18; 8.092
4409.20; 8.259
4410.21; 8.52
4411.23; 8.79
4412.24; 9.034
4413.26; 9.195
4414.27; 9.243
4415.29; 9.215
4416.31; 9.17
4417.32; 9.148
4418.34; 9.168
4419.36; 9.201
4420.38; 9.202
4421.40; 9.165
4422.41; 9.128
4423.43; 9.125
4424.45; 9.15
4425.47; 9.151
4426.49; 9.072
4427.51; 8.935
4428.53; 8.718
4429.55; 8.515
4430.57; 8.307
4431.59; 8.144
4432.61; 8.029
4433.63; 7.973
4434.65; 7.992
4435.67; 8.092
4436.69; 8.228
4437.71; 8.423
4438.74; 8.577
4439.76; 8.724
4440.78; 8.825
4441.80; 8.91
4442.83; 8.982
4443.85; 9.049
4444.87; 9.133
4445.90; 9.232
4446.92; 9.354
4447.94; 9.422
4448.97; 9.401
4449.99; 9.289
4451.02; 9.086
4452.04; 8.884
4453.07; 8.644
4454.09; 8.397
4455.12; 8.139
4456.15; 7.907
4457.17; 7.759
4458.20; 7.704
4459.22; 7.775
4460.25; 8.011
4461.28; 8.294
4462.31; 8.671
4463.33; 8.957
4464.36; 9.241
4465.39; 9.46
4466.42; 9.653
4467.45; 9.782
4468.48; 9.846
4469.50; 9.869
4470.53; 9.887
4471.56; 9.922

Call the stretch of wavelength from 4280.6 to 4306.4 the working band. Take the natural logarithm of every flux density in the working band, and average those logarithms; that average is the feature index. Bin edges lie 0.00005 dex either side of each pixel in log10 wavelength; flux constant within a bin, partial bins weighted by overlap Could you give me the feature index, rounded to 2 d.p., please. 1.83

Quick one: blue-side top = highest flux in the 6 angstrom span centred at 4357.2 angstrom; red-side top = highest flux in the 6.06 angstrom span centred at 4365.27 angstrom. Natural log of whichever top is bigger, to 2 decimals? 2.17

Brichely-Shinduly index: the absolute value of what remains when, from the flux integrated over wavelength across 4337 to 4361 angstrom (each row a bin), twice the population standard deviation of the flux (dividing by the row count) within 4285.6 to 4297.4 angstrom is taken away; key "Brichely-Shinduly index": 189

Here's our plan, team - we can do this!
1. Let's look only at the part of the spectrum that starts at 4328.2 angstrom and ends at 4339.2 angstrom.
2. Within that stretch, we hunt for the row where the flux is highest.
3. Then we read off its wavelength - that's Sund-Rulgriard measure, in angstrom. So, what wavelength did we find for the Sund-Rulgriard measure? 4333.70 angstrom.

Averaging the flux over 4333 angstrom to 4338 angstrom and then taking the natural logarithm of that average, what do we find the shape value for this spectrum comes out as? 2.07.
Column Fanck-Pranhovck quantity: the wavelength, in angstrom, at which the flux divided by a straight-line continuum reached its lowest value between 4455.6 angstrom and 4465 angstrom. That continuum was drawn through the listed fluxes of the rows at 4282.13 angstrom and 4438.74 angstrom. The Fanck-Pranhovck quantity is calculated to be 4458.20 angstrom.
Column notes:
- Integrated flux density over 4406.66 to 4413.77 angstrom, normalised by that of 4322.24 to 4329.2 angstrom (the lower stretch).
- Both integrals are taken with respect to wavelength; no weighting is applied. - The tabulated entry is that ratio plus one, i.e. 2.16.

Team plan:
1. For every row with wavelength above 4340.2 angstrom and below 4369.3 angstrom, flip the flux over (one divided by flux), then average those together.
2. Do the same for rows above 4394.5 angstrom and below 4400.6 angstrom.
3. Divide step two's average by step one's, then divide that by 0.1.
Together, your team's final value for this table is 10.0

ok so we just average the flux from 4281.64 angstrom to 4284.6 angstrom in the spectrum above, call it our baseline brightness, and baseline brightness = 7.5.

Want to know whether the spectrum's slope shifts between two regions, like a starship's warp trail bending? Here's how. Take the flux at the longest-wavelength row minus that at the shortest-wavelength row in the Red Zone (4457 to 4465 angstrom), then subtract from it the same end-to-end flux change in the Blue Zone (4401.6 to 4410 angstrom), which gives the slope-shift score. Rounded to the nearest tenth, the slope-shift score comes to 1.1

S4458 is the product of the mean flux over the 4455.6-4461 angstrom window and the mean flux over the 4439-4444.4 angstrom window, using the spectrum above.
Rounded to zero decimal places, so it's 70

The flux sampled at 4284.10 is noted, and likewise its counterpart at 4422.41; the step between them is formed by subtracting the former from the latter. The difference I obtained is 1.8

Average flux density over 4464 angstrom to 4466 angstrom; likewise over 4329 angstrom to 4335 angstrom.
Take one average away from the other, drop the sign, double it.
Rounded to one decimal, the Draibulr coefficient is 2.6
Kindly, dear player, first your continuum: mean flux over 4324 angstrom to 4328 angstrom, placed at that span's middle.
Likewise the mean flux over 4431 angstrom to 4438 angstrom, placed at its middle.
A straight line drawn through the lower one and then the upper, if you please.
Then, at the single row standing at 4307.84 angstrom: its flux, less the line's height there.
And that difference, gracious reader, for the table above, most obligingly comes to -2.2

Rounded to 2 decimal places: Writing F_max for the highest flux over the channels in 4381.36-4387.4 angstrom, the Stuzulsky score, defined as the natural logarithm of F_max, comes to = 2.02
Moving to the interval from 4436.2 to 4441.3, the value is 2.18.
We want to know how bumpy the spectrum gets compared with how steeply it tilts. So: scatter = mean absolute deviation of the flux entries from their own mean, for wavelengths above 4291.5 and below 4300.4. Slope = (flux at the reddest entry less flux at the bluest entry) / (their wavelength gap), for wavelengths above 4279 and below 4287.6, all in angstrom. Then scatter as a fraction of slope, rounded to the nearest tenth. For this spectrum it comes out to -4.8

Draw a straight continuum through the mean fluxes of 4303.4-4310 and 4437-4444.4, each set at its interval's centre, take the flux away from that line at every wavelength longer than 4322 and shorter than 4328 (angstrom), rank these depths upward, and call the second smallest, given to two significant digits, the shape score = -1.9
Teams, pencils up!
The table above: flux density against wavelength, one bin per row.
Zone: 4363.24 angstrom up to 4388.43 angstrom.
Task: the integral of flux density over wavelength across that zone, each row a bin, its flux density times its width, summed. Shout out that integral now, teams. 202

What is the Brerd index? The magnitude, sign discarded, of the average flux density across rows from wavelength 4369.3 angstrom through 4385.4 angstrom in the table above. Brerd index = 7.9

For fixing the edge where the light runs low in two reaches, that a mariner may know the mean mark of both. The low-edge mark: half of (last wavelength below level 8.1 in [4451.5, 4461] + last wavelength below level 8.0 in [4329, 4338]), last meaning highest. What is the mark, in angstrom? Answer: 4399.0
